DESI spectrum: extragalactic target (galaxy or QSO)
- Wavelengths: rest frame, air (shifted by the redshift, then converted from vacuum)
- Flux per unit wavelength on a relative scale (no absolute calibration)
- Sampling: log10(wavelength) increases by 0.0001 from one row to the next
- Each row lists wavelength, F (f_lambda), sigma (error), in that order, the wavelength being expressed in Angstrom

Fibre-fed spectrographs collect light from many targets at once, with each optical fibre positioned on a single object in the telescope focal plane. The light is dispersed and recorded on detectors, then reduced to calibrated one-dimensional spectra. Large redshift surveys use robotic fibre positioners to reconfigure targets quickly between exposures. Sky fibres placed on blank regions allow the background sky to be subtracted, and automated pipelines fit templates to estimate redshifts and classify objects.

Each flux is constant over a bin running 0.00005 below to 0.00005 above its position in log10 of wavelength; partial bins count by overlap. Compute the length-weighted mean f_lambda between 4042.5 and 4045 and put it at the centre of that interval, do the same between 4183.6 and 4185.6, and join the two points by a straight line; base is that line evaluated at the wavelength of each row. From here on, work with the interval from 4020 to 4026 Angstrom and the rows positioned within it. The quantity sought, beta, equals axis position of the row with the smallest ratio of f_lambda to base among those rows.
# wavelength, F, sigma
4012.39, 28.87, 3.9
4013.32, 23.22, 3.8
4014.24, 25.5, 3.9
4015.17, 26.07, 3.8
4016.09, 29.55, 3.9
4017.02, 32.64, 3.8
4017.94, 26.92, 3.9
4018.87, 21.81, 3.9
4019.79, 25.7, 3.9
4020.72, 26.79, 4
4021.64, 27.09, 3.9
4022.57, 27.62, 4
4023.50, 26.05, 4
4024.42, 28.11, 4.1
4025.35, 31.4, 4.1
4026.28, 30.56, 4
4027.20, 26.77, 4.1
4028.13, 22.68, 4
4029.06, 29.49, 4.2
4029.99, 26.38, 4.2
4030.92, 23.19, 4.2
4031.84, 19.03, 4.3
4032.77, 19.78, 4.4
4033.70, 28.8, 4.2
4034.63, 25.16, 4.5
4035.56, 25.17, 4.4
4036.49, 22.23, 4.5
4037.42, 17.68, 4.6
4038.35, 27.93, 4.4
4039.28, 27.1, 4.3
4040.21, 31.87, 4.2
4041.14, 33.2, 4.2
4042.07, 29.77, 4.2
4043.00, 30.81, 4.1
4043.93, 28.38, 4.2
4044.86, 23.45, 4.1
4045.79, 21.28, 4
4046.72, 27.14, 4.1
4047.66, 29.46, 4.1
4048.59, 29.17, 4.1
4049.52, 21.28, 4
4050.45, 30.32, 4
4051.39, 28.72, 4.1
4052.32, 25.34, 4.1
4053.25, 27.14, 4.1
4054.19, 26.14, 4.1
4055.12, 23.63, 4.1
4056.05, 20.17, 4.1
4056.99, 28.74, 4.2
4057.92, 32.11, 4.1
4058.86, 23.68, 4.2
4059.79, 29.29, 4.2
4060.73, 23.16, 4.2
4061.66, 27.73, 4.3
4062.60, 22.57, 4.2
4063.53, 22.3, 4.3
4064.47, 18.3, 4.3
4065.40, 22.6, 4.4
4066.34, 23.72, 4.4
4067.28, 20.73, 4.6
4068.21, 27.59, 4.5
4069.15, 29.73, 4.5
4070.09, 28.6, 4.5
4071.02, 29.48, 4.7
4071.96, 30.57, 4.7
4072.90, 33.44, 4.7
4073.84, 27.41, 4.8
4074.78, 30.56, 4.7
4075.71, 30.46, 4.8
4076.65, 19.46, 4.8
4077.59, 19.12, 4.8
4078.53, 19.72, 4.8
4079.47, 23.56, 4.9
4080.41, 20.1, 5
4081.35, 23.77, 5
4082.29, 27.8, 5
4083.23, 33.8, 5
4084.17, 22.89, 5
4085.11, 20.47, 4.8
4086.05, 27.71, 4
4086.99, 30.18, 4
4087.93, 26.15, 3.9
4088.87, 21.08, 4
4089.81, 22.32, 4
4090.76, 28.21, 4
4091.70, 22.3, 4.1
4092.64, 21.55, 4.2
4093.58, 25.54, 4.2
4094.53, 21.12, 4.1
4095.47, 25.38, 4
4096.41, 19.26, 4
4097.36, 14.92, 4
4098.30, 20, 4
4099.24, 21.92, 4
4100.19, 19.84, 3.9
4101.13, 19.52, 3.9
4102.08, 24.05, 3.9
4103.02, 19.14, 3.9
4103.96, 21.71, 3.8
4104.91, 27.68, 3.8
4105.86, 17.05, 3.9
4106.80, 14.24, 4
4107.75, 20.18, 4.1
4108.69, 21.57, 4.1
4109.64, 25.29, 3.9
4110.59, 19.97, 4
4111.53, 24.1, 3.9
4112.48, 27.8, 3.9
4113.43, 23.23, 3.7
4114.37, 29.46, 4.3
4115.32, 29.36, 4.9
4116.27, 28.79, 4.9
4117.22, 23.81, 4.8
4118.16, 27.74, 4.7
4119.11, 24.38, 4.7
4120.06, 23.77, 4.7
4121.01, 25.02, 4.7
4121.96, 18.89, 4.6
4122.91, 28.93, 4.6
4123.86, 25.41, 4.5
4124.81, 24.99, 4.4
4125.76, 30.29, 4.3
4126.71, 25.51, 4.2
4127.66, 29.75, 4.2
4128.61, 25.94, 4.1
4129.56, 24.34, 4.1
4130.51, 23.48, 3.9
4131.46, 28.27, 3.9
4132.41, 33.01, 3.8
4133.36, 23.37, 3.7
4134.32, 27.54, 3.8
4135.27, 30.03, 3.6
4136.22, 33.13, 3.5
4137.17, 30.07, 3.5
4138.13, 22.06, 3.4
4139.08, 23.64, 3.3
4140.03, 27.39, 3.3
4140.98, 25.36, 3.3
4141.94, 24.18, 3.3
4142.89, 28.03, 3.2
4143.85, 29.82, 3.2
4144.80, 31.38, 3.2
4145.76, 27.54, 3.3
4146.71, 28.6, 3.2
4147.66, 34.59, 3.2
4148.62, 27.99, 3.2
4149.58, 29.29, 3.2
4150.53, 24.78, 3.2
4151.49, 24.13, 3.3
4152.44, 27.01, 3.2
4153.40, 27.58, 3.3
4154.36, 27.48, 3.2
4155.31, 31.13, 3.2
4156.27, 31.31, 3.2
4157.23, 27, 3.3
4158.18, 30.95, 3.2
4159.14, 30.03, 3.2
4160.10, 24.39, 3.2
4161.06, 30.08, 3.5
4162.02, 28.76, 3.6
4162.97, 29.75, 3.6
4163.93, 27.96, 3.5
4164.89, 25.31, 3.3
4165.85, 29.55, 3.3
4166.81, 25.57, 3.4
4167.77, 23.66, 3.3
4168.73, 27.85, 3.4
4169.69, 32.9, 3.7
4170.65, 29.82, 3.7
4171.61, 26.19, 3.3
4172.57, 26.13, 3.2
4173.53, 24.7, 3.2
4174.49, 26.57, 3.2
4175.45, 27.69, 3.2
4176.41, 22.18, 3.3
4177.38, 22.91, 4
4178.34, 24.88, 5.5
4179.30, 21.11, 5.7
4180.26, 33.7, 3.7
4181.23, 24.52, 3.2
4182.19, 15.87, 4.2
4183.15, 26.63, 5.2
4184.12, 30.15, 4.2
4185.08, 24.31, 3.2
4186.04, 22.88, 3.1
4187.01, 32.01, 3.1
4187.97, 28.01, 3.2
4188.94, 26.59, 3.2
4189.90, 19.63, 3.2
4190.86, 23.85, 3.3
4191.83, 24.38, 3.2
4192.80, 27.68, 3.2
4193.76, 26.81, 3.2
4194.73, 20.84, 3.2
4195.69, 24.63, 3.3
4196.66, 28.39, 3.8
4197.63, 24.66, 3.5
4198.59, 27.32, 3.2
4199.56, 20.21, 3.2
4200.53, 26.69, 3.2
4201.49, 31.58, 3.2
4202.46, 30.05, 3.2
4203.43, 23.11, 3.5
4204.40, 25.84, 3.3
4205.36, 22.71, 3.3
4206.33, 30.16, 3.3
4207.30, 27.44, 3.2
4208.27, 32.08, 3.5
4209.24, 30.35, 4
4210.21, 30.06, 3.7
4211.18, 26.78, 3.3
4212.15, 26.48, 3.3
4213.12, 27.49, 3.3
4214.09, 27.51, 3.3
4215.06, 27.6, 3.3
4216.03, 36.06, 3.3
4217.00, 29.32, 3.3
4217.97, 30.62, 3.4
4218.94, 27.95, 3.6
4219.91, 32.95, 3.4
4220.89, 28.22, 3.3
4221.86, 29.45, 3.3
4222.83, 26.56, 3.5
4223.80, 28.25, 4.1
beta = 4023.50 Angstrom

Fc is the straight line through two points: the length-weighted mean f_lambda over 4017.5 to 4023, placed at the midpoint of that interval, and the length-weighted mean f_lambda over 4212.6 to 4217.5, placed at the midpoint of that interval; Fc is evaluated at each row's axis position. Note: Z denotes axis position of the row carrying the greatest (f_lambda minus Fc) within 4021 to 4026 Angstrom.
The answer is 4025.35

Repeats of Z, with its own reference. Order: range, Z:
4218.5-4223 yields 4219.91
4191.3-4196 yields 4192.80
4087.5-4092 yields 4090.76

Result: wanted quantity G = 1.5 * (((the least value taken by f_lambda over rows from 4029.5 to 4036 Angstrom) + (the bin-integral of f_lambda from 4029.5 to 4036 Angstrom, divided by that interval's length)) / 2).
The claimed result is 32.2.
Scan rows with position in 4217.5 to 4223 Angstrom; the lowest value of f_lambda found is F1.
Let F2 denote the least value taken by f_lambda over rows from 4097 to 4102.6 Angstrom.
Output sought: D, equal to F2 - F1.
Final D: -12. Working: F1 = 26.56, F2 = 14.92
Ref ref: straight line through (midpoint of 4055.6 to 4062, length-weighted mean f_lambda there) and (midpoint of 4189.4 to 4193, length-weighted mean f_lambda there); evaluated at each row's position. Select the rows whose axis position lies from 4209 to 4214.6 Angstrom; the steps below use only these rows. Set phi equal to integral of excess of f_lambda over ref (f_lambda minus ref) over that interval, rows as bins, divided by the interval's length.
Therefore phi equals 4.8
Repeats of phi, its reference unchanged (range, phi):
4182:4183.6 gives -1.7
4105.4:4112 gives -5.0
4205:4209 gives 5.1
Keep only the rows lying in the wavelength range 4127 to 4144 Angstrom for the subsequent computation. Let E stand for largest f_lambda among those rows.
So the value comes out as 33.13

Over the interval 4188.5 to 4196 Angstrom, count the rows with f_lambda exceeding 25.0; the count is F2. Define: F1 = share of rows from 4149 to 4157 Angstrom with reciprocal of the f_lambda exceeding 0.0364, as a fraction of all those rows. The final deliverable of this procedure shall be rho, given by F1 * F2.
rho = 1.1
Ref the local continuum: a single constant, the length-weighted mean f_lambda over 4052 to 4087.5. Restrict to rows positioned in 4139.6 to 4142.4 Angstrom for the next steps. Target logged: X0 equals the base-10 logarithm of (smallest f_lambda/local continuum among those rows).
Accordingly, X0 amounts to -0.03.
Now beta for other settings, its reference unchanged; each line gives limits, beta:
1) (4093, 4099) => 4097.36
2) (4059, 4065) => 4064.47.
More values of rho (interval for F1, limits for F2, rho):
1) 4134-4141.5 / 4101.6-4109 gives 0.5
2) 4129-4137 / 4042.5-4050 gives 1.9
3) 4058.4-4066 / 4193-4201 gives 3.0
